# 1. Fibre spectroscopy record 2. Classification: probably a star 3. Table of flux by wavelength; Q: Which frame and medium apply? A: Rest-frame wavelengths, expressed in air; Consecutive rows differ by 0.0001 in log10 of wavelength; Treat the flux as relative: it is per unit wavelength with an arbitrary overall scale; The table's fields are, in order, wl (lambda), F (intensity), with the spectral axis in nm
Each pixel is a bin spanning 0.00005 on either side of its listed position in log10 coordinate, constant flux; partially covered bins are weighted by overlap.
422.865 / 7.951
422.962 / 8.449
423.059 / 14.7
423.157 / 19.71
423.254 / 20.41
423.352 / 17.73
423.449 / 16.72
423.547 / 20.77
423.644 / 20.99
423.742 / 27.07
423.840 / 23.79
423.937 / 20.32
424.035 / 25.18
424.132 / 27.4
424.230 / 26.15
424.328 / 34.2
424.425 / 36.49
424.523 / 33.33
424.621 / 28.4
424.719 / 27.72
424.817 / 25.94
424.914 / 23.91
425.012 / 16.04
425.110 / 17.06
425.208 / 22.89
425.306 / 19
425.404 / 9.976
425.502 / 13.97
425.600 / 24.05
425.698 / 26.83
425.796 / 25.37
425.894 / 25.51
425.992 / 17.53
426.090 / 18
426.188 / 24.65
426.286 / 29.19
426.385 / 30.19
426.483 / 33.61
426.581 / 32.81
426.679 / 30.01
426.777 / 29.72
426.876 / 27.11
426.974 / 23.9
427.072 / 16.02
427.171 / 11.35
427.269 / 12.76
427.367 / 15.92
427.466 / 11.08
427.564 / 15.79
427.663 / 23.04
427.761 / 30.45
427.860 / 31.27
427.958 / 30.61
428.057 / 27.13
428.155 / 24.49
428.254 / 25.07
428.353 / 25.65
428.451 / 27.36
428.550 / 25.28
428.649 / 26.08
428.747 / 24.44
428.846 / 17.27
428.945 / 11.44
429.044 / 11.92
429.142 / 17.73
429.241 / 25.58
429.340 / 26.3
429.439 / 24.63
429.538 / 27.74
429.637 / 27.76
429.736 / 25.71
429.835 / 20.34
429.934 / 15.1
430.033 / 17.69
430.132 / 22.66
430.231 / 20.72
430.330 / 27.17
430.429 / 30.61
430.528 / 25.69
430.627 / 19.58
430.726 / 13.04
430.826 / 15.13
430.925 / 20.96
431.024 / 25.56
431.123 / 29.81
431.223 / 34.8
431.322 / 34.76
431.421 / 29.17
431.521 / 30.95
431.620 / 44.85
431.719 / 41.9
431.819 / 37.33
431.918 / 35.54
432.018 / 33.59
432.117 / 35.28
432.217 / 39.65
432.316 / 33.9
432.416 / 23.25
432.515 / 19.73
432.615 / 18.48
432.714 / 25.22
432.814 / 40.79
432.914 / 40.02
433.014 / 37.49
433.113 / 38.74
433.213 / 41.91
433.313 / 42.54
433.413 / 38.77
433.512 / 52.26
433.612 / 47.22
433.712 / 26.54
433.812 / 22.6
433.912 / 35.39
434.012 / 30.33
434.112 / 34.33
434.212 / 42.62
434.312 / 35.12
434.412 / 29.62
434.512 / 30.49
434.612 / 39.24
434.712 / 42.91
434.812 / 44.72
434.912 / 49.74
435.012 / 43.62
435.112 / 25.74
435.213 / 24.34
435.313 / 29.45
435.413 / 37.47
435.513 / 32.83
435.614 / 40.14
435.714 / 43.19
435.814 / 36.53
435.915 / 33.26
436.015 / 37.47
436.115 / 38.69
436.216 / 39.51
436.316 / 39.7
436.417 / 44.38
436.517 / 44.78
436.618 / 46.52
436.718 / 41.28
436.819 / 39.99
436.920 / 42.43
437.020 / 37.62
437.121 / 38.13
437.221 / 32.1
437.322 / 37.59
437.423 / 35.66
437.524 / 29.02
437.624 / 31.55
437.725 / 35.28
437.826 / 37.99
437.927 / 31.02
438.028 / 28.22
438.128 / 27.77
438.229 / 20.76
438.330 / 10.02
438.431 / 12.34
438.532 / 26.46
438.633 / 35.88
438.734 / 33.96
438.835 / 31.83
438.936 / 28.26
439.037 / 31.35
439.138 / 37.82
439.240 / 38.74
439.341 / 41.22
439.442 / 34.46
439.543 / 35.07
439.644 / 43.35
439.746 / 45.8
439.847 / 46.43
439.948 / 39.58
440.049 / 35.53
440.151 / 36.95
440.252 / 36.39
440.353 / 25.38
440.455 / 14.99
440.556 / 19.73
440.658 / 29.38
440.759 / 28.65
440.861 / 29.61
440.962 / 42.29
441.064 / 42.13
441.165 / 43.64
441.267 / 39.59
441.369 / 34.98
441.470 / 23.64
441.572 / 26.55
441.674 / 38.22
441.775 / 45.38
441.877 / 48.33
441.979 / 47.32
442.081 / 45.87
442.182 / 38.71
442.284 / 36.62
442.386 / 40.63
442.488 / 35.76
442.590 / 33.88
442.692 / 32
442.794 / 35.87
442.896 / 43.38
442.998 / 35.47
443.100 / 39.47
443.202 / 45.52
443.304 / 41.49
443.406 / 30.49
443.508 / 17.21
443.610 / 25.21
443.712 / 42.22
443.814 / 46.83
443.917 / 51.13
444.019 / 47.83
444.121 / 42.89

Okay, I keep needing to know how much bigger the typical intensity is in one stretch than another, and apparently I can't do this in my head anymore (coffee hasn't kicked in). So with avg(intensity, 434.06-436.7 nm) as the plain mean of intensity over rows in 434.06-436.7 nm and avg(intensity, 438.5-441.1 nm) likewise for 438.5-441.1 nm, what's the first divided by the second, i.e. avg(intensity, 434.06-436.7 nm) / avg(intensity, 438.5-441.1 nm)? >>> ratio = 1.11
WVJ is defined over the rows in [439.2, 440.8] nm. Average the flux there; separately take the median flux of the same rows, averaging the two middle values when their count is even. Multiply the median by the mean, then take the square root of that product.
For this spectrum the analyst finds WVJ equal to 35.2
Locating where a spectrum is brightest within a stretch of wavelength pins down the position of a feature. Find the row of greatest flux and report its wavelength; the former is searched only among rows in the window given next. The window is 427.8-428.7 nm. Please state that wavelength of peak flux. 427.860 nm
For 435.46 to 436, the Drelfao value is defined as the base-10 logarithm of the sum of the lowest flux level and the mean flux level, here 1.85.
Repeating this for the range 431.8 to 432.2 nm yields 1.84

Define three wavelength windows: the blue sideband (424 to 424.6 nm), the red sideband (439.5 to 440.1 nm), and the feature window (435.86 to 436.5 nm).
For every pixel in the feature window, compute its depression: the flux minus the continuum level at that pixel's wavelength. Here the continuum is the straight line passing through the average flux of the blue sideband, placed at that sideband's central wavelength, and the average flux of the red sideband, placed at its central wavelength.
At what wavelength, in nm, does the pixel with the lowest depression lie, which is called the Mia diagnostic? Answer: 435.915 nm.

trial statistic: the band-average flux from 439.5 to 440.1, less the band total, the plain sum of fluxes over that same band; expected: -205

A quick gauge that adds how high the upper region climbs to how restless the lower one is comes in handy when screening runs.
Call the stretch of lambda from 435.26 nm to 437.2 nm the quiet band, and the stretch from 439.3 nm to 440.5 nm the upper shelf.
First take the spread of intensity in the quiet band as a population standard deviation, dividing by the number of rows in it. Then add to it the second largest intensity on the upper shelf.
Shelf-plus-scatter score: 50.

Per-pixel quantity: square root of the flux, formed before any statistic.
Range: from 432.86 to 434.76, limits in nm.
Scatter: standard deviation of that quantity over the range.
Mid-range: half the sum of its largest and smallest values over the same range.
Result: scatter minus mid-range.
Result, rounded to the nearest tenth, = -5.4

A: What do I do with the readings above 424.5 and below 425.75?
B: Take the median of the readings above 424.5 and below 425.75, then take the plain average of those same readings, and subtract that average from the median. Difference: 2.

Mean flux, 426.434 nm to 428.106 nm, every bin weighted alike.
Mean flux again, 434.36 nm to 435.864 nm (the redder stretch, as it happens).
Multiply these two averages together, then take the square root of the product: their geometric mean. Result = 29.5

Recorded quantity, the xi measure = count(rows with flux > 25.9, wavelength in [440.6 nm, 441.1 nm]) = 5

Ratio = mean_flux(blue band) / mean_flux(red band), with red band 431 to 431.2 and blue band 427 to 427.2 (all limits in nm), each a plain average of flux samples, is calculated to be 0.5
